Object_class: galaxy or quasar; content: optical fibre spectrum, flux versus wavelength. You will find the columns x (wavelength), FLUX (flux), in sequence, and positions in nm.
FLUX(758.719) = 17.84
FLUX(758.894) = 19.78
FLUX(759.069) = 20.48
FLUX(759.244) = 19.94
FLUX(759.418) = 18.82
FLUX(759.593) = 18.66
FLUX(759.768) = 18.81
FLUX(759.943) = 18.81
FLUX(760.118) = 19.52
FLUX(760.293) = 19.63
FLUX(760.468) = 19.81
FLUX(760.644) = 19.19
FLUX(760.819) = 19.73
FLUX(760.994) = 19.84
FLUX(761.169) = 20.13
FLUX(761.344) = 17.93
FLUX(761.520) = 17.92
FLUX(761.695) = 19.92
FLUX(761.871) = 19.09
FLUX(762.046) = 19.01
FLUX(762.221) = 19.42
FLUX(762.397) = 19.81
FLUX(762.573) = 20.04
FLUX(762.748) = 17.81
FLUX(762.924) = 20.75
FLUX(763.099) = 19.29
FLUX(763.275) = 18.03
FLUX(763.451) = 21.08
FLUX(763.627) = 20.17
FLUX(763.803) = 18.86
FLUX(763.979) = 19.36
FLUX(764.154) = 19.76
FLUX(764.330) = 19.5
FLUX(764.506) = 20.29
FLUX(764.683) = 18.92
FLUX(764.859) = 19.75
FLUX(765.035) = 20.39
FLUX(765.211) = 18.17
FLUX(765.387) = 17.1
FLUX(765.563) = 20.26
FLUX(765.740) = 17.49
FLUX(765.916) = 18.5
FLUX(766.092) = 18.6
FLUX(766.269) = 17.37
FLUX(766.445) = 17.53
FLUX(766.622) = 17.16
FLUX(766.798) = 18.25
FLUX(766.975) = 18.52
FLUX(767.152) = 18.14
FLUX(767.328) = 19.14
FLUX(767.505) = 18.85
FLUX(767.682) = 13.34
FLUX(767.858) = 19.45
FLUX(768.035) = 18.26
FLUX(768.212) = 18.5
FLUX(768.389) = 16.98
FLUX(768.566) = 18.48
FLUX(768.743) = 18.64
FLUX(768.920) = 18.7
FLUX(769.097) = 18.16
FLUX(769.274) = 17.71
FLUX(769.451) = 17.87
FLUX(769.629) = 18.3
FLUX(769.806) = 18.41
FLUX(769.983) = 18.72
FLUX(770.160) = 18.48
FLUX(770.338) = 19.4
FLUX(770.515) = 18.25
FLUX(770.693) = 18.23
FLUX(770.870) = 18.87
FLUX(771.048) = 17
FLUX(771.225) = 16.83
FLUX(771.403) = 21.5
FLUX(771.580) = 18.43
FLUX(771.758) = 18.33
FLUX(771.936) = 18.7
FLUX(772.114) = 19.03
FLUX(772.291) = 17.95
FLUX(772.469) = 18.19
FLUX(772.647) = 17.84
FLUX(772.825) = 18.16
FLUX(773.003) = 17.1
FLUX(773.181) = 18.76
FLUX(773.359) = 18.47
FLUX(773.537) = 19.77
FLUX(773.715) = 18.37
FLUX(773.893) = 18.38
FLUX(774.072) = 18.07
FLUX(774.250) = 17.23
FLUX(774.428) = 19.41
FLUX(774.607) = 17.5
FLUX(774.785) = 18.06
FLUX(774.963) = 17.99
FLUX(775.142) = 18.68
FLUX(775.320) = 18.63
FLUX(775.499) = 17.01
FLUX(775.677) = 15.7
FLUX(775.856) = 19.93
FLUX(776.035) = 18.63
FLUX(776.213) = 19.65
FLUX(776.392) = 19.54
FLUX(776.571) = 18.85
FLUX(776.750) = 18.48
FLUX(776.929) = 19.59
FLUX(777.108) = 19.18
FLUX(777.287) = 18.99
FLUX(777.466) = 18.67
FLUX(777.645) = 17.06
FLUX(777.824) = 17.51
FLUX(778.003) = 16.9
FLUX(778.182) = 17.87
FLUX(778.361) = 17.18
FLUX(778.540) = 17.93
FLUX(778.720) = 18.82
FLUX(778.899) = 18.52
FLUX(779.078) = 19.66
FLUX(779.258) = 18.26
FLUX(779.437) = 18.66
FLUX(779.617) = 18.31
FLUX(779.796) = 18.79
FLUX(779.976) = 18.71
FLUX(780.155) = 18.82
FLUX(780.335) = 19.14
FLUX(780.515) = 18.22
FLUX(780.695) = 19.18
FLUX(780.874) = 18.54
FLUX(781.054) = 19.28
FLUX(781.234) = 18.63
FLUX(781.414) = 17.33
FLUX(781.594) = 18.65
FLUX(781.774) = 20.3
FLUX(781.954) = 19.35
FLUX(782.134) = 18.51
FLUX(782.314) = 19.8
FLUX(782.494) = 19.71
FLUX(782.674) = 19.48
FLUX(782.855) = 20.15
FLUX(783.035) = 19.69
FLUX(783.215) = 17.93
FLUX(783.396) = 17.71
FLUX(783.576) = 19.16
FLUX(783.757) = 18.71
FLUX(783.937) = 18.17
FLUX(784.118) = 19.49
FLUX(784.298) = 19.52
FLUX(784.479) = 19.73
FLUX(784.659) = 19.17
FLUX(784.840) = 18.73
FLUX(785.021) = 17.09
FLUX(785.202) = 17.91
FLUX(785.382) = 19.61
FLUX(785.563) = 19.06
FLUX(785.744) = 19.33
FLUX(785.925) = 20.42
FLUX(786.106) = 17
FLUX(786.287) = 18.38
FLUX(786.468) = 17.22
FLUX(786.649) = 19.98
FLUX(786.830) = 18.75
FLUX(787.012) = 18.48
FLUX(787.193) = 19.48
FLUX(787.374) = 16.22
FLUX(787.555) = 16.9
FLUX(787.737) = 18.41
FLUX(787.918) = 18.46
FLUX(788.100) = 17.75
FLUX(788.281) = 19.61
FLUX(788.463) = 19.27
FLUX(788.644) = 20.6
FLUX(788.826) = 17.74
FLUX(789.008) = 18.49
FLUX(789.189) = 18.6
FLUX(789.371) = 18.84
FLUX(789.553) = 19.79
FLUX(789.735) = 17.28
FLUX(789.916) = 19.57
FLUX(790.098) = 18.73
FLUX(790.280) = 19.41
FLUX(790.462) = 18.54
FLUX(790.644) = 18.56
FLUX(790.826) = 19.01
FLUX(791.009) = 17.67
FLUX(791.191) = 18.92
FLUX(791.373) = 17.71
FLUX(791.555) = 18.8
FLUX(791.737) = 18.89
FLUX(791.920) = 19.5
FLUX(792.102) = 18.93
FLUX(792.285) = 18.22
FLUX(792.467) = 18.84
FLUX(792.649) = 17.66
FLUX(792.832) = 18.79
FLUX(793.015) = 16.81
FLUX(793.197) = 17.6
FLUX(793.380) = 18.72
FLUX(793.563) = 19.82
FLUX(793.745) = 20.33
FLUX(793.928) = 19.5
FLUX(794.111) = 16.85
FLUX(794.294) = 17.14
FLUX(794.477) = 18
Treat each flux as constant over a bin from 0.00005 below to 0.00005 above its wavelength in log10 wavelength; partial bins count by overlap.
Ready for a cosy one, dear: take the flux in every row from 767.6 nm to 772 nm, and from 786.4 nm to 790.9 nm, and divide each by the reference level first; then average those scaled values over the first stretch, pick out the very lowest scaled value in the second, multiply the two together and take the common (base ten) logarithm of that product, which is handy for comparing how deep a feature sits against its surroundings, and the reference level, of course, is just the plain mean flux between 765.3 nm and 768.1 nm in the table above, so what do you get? -0.040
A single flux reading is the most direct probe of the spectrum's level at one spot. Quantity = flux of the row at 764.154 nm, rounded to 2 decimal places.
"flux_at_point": 19.76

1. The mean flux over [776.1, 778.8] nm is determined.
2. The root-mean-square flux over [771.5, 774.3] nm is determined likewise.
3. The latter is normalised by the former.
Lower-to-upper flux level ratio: 0.99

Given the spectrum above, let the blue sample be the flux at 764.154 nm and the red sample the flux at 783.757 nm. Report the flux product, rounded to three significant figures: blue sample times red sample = 370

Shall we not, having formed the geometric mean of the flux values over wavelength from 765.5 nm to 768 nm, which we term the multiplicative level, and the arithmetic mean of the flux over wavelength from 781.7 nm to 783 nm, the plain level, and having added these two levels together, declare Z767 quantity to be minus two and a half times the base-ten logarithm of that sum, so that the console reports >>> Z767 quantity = -3.937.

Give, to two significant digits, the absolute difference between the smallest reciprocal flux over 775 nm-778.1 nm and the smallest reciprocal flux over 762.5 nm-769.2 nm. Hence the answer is 0.0027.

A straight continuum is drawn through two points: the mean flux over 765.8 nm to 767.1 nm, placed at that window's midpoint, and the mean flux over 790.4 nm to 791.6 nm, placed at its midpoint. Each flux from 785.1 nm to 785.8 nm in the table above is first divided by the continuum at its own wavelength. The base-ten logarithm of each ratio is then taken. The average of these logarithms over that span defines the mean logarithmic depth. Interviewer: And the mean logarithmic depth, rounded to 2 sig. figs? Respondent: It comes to 0.014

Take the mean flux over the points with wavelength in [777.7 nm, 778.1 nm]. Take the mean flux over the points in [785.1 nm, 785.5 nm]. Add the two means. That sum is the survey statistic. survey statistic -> 36.0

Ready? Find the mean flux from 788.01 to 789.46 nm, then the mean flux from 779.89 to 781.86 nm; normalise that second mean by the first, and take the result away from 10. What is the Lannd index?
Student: 9.00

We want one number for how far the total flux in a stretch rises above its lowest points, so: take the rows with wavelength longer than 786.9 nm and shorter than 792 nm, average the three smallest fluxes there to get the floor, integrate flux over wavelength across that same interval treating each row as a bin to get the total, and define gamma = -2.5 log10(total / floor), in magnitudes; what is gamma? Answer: -1.88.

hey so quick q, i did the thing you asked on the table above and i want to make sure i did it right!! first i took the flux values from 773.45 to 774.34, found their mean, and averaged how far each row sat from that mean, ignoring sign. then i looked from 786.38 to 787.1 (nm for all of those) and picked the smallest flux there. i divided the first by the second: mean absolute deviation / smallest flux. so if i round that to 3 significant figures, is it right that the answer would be 0.0332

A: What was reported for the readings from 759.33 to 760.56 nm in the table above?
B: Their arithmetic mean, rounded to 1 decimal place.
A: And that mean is 19.2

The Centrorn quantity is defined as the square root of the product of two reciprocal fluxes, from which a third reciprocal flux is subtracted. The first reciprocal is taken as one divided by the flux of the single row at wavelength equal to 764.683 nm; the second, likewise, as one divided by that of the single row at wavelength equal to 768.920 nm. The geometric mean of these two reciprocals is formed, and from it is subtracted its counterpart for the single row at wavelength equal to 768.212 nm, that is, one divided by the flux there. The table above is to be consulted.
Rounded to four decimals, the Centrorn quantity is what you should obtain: -0.0009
